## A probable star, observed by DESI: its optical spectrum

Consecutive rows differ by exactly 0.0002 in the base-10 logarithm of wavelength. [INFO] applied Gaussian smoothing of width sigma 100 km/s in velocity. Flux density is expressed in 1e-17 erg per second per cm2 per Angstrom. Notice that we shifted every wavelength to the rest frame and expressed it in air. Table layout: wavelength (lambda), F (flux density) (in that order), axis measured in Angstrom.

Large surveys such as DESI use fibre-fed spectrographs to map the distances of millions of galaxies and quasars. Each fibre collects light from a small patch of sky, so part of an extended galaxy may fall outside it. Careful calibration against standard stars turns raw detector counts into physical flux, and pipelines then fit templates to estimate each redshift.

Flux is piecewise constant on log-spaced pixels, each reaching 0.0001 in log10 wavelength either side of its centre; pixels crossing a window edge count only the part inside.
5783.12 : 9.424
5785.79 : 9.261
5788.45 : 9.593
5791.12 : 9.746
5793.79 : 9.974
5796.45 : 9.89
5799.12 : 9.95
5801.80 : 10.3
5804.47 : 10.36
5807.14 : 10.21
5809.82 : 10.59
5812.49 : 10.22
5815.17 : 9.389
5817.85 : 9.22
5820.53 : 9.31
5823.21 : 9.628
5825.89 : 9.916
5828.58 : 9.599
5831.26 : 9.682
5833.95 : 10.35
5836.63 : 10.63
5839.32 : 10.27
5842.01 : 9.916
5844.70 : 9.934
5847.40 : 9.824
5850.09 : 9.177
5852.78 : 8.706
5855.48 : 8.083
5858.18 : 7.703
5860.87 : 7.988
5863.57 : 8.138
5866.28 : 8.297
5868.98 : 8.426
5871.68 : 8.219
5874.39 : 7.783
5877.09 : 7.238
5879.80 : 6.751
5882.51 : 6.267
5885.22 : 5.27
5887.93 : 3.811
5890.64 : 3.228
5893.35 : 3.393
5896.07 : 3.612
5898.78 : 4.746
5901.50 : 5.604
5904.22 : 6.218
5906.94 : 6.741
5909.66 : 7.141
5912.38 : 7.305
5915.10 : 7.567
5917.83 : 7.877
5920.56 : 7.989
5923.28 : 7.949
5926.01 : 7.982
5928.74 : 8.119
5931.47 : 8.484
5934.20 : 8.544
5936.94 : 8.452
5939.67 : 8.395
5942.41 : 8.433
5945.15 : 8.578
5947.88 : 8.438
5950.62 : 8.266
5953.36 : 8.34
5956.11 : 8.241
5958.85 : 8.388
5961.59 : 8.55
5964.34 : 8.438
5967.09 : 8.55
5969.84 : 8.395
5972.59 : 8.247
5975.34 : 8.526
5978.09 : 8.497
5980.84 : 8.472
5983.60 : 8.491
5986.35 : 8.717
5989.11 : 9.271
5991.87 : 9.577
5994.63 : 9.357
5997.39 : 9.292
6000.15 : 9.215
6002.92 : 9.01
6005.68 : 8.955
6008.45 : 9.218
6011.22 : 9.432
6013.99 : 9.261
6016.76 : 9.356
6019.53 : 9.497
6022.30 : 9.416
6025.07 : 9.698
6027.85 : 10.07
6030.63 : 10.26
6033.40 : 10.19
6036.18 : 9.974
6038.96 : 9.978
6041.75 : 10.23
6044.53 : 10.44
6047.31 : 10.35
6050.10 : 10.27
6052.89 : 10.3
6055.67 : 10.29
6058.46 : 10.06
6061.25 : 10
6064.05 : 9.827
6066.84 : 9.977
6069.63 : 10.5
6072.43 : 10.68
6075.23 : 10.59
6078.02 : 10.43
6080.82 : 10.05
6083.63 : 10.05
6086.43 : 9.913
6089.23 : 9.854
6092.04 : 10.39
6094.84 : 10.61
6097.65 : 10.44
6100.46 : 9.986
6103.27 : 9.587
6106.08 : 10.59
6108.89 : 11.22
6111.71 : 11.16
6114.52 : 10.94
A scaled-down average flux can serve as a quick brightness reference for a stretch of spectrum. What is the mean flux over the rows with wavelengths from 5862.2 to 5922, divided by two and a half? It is 2.6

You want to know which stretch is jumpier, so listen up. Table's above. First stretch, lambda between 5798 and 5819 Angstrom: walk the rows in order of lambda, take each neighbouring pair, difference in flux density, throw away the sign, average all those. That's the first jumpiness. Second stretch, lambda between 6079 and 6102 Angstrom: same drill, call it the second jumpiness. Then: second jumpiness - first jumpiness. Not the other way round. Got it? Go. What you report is -0.10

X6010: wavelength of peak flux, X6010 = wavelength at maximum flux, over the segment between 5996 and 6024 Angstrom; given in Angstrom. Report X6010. 6019.53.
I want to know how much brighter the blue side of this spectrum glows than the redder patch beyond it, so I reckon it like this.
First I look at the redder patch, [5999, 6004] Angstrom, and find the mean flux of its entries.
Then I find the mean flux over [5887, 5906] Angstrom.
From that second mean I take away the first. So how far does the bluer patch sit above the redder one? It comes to -4.7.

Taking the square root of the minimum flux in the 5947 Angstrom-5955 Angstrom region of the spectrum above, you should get 2.9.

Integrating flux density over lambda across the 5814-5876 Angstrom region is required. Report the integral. 566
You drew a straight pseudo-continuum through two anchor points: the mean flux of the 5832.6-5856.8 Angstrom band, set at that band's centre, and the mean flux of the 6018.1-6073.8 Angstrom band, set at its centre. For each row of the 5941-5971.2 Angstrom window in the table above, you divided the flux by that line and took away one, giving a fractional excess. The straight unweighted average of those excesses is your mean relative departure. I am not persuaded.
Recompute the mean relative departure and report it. -0.15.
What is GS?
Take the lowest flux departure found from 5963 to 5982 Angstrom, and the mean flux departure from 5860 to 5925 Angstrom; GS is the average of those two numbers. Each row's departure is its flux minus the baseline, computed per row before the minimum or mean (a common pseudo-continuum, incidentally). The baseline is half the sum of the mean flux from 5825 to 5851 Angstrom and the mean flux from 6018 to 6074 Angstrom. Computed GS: -2.6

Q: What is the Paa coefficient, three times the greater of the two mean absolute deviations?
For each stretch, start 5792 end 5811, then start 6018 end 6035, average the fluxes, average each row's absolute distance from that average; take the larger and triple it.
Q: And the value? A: 0.95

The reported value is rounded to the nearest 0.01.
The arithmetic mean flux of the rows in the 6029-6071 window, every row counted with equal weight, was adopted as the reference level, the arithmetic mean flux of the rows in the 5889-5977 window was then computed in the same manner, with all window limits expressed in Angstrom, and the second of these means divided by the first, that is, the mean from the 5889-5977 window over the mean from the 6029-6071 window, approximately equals 0.73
